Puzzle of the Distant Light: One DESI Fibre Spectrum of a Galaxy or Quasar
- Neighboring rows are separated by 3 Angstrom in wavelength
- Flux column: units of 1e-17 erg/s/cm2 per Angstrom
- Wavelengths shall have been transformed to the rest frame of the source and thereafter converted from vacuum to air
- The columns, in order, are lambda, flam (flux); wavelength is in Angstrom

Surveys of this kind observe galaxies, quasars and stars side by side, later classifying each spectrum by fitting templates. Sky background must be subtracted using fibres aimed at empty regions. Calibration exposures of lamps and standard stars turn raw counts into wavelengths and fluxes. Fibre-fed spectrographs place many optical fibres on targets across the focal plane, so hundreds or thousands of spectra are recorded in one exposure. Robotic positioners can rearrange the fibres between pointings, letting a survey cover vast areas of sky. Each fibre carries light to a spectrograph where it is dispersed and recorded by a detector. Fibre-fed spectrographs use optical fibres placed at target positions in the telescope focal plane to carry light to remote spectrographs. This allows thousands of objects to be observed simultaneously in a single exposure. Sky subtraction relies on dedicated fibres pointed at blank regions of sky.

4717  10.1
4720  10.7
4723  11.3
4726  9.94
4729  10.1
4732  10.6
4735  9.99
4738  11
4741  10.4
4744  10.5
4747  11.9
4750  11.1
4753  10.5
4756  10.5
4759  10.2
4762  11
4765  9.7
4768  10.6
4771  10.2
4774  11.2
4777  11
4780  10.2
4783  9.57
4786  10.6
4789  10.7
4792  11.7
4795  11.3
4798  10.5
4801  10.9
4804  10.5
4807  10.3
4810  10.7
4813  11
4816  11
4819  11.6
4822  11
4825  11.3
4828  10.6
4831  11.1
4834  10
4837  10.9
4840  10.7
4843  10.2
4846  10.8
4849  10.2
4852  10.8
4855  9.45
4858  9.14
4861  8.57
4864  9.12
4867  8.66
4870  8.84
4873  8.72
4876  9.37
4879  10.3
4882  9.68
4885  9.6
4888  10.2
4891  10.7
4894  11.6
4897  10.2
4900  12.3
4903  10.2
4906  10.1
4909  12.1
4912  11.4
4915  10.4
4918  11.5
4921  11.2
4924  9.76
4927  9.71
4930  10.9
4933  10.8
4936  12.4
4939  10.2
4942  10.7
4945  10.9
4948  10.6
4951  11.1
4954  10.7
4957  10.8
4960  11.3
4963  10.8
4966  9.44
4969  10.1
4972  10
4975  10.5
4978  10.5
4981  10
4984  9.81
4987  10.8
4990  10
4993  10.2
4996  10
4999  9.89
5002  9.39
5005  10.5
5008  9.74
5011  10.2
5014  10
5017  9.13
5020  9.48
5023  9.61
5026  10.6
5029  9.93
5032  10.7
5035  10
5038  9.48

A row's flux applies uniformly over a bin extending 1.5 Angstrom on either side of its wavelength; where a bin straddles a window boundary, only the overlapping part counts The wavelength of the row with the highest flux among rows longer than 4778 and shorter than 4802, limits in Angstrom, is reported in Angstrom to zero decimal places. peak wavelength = 4792 Angstrom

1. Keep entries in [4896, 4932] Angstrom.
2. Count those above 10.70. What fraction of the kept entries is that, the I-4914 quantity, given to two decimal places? 0.50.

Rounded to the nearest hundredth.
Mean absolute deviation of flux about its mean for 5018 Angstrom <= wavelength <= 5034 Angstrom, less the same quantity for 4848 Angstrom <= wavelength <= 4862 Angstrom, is -0.23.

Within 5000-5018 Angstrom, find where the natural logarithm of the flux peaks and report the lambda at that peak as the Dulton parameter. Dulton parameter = 5005 Angstrom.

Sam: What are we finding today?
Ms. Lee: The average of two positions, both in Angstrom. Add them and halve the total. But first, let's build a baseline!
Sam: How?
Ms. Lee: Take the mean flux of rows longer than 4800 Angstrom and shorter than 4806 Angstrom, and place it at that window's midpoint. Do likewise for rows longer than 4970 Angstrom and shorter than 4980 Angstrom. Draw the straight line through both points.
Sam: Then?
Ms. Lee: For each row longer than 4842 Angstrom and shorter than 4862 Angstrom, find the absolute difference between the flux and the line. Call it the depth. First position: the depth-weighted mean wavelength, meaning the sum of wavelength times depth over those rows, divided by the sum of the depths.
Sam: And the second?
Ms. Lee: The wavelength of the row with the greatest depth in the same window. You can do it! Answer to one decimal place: 4858.6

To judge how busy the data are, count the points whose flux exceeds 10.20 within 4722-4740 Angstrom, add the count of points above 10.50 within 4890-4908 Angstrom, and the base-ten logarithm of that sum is 0.8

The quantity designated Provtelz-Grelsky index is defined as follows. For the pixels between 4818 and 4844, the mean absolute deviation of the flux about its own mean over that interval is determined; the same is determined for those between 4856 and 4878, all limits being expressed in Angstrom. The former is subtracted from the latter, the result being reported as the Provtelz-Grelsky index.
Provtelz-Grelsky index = -0.15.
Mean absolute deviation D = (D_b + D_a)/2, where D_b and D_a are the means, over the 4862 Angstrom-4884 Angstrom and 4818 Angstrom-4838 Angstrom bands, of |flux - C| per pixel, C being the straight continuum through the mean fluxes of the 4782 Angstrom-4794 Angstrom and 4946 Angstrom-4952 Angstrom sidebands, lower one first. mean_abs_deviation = 1.0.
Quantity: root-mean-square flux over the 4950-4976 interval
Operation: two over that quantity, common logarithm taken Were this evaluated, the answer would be -0.722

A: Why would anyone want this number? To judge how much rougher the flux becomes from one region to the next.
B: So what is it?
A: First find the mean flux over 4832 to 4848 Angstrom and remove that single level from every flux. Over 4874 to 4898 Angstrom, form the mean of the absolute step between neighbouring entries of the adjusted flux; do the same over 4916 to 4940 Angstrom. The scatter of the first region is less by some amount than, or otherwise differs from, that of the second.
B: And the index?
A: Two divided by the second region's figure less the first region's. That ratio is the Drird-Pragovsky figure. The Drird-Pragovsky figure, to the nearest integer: 8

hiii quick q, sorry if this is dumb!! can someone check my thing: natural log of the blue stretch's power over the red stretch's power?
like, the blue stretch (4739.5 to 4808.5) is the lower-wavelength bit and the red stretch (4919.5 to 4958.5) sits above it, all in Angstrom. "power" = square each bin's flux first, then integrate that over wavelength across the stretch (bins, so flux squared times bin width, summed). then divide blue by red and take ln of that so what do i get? 0.6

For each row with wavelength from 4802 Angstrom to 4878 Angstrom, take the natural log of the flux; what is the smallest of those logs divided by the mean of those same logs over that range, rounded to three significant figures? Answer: 0.927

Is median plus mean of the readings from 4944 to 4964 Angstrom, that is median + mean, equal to 21.7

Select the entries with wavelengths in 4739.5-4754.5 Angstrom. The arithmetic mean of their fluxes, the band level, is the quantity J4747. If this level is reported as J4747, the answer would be 10.9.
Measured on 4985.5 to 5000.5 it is 10.2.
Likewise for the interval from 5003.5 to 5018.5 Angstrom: 9.9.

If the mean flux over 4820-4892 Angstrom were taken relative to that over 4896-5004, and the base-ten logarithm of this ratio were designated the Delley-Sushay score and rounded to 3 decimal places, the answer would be -0.024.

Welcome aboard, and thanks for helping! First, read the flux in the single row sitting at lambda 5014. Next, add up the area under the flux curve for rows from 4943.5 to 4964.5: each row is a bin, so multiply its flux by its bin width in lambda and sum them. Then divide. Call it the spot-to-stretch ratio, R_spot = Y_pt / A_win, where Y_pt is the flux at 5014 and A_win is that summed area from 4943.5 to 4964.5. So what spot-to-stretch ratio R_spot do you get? 0.044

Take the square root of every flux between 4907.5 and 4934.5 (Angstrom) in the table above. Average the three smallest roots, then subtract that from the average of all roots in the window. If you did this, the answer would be 0.14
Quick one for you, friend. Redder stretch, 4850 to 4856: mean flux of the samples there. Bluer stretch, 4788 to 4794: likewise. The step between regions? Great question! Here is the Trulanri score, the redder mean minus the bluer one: -1.1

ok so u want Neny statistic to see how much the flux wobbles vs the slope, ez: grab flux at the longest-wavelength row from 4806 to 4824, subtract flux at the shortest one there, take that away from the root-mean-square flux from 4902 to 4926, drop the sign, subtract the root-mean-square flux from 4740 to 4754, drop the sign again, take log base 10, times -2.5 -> 0.3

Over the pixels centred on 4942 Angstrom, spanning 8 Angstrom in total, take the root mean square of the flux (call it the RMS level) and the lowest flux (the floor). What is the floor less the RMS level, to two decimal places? -0.40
